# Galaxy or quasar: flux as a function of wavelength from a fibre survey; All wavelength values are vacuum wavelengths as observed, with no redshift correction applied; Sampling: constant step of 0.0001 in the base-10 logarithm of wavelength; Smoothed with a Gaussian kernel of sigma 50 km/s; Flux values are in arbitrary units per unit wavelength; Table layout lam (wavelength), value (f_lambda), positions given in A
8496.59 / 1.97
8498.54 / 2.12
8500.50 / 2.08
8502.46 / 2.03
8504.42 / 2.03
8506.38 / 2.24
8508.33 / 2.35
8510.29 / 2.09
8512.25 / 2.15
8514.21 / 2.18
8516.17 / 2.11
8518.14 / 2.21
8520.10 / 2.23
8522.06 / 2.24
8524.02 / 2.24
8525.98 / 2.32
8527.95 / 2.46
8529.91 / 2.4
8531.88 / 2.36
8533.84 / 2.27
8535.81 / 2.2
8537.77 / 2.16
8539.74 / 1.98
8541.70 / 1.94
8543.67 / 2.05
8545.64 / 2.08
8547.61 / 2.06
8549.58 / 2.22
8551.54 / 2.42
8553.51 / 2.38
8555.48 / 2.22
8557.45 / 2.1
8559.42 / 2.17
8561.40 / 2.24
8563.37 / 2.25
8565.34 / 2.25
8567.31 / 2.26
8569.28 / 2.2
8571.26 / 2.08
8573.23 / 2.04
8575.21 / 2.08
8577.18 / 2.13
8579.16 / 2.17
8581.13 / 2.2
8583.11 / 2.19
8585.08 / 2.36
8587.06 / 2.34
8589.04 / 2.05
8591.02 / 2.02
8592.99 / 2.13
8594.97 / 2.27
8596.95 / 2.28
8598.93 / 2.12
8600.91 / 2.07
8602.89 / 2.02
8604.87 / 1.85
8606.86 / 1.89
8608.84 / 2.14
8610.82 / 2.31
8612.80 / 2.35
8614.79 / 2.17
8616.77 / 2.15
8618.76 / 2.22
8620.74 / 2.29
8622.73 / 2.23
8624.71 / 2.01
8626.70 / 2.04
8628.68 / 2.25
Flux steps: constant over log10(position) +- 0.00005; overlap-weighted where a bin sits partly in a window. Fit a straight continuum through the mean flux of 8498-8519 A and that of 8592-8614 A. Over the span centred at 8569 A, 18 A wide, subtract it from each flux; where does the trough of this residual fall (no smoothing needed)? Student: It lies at 8573.23 A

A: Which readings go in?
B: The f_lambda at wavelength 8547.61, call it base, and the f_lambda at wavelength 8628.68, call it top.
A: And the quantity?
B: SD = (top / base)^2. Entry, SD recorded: 1.19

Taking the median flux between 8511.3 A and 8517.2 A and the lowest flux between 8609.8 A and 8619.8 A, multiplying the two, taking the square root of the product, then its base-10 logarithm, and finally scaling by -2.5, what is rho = -0.831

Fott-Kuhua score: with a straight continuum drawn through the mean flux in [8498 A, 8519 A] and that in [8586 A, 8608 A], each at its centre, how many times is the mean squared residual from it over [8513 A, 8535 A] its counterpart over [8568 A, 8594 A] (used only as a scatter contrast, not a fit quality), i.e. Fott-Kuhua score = 2.2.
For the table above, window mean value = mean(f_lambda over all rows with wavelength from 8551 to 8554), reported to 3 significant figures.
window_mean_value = 2.40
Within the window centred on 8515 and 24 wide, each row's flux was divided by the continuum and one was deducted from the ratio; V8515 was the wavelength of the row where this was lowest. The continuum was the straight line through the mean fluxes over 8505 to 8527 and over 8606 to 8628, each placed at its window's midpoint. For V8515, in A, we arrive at 8504.42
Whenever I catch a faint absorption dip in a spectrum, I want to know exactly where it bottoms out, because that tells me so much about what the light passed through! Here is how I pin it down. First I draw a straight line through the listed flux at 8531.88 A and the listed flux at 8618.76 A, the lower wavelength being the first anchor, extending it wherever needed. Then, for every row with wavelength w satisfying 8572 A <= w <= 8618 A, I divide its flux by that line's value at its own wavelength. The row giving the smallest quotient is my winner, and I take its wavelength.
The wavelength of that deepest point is 8604.87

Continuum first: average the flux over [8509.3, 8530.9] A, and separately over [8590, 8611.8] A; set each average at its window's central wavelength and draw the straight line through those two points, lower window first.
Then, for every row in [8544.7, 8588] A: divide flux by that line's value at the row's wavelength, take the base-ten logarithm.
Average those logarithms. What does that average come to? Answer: 0.008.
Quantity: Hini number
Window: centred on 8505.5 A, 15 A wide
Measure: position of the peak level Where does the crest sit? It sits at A 8508.33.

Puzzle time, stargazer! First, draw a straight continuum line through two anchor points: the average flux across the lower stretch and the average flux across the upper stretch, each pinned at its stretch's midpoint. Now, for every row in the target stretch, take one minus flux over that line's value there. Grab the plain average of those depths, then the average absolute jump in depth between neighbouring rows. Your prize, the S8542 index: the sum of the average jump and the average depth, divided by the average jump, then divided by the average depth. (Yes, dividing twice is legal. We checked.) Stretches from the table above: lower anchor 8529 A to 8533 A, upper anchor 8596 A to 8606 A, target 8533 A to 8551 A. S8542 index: 40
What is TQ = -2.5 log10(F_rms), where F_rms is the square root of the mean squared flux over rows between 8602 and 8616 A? -0.81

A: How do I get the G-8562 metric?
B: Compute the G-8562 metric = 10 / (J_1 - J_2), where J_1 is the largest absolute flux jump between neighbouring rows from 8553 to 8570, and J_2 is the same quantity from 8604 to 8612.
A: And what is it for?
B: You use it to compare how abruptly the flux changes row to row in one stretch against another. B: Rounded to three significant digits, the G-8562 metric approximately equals -111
